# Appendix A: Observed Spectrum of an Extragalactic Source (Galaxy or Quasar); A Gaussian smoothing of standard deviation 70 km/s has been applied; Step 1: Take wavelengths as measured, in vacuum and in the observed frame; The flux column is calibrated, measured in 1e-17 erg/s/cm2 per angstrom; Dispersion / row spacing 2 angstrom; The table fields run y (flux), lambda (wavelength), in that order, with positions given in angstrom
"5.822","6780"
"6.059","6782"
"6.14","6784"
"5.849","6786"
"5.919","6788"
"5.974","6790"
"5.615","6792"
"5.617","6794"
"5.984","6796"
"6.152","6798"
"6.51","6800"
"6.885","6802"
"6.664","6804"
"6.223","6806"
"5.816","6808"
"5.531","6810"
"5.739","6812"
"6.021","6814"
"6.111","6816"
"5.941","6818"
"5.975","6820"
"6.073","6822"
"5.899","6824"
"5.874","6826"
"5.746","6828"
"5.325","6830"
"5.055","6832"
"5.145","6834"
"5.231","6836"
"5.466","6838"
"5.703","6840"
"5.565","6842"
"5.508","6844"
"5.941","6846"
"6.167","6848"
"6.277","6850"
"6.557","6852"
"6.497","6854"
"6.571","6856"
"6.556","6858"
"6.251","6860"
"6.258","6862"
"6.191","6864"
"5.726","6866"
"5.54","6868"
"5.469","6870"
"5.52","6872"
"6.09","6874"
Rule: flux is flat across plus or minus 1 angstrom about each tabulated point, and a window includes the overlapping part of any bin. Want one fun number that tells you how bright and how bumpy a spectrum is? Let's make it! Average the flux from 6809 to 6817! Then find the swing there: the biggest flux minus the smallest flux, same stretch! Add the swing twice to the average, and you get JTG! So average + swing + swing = 7.01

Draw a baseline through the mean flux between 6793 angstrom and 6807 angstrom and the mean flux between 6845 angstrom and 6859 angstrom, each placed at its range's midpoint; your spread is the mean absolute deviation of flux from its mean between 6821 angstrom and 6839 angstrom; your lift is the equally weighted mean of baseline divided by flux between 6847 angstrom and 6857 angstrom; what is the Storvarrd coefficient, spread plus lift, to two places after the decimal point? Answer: 1.32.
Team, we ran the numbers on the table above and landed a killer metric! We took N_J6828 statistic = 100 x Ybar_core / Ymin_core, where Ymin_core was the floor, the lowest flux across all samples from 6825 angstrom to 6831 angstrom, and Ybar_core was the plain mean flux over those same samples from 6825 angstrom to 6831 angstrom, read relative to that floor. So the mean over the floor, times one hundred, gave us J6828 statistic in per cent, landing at 106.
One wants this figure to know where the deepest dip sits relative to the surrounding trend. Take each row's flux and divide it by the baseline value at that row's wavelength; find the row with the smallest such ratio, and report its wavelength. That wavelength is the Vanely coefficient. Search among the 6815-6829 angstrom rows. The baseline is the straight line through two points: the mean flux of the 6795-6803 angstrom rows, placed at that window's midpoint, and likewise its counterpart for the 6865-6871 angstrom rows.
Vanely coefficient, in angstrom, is 6828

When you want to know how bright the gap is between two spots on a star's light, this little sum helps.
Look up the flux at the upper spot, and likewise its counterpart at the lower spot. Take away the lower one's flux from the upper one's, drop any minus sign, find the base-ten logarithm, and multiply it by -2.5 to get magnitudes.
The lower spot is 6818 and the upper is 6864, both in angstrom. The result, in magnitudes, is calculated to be 1.5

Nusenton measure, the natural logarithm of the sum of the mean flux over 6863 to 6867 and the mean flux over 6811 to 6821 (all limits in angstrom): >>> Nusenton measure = 2.48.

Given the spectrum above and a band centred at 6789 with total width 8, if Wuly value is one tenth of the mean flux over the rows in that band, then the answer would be 0.584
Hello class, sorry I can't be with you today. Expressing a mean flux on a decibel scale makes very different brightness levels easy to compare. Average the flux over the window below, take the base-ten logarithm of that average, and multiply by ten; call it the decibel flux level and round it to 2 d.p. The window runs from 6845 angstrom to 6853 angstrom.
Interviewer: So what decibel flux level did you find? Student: 7.95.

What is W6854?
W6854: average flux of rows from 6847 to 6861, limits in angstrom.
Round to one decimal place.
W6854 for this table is 6.4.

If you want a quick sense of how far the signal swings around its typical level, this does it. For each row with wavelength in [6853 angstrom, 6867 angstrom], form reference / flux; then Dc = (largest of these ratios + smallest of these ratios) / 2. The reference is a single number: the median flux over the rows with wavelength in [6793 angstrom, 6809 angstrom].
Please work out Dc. 1.01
